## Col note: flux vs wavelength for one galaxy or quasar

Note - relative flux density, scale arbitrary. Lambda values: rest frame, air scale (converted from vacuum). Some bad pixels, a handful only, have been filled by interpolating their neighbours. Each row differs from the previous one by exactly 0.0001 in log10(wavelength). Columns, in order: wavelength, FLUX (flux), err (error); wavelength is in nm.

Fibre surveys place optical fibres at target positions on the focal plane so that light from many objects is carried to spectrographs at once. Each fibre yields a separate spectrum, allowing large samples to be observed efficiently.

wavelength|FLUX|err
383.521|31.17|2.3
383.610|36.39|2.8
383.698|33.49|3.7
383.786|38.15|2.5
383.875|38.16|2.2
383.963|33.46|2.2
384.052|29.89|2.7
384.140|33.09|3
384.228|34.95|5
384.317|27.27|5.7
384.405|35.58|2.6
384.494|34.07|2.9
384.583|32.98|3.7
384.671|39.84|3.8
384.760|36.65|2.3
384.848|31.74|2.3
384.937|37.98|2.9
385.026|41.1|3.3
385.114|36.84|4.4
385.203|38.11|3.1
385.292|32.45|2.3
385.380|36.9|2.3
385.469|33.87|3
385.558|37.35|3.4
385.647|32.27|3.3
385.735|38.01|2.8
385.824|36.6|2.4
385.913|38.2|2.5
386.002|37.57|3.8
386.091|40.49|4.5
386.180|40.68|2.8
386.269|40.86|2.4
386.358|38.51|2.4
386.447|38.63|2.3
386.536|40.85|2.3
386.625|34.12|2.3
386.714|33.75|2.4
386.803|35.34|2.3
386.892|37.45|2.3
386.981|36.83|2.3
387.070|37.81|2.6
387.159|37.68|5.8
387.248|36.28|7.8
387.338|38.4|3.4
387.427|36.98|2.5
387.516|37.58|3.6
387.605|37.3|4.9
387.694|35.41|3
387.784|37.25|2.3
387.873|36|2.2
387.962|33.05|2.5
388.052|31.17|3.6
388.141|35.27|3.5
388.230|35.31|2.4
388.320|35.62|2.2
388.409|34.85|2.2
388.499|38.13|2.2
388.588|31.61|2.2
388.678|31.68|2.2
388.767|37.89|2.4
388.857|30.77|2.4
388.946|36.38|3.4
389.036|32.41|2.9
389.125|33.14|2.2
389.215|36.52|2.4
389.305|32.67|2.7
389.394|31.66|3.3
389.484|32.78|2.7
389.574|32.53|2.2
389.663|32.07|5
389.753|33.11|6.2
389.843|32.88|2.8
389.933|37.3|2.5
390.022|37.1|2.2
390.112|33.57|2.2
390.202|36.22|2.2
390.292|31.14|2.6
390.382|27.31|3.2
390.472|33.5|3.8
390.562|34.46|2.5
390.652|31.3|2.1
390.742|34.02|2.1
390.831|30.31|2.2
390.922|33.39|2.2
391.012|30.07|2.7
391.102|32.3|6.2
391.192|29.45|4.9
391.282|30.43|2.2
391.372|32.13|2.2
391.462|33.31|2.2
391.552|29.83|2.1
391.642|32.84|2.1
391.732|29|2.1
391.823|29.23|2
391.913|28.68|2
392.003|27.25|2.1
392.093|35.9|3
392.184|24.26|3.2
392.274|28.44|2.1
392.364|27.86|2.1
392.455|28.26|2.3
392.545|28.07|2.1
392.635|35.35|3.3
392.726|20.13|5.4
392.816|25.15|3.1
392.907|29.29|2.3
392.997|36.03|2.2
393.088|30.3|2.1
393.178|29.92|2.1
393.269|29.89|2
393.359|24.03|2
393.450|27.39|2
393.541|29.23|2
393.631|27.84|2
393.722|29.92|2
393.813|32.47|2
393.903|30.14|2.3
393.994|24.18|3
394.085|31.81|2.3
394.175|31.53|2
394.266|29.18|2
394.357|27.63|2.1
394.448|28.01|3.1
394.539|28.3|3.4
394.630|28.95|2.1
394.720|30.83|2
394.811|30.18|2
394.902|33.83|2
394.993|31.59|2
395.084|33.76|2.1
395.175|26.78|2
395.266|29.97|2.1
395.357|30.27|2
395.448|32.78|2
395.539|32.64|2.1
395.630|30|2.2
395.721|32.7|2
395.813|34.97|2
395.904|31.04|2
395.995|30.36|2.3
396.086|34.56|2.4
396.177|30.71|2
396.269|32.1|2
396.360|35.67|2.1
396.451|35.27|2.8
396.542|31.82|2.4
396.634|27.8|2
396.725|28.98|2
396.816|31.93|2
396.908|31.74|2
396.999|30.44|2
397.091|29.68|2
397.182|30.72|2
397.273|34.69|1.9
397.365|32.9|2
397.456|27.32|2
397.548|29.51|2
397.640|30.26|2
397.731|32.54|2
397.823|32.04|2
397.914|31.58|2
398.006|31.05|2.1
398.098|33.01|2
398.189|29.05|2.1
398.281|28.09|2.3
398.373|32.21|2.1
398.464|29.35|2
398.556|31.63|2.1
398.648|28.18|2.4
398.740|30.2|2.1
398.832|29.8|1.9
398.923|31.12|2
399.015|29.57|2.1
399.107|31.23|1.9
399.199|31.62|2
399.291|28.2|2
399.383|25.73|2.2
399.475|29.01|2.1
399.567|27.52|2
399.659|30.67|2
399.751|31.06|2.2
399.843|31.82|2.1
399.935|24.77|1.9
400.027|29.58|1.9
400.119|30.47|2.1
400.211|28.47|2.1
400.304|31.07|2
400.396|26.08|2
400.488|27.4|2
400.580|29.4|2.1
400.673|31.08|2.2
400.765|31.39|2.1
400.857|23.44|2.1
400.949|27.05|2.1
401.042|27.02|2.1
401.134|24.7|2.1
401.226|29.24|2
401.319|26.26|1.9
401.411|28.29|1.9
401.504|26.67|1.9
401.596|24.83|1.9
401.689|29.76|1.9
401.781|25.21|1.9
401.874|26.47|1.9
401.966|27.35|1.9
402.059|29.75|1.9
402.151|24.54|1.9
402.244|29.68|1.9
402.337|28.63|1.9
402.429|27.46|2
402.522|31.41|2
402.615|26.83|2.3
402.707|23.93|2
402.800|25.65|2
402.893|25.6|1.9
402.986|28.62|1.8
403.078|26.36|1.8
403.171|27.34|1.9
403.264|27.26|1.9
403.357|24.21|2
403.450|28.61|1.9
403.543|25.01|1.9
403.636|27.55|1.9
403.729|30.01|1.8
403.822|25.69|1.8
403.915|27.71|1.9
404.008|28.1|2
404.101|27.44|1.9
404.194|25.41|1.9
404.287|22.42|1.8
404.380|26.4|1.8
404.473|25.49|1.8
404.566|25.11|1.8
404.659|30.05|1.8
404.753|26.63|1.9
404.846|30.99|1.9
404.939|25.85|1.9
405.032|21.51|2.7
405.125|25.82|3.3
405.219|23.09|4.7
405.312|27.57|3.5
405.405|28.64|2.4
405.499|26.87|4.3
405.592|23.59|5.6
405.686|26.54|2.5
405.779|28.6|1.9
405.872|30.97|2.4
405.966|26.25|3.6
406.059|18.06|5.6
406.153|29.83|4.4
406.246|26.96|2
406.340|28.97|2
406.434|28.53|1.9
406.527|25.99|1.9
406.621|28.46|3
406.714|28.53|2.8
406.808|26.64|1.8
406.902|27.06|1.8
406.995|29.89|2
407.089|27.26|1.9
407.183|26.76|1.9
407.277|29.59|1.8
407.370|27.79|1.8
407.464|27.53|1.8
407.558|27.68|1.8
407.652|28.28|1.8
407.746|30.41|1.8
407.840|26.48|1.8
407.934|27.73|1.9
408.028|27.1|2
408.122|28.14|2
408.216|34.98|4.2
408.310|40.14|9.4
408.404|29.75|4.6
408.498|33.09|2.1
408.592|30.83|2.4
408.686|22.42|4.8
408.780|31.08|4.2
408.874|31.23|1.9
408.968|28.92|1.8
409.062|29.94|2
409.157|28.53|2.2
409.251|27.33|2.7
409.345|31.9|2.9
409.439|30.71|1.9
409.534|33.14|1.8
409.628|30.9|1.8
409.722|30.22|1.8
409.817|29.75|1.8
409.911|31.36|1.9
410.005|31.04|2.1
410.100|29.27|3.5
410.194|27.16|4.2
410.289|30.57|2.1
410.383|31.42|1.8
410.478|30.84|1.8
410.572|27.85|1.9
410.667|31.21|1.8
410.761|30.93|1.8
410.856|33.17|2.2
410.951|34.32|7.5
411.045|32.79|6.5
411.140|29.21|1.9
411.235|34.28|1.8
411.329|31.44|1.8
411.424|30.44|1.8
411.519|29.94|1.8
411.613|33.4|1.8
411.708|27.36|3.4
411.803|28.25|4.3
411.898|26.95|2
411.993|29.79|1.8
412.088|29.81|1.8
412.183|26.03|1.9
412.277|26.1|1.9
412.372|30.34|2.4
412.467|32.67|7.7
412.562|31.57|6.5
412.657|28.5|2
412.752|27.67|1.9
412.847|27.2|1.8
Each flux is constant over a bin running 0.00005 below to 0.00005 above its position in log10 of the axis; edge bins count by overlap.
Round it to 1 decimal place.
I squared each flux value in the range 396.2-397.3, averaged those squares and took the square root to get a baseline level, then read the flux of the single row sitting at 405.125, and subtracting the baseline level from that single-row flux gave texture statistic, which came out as -6.0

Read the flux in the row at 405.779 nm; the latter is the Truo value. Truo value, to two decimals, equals 28.60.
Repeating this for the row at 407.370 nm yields 27.79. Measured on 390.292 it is 31.14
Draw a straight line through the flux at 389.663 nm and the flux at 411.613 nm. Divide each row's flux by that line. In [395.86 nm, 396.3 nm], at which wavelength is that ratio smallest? 395.995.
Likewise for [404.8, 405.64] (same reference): 405.032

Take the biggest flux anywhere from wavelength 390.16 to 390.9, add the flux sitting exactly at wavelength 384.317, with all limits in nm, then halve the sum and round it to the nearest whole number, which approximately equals 32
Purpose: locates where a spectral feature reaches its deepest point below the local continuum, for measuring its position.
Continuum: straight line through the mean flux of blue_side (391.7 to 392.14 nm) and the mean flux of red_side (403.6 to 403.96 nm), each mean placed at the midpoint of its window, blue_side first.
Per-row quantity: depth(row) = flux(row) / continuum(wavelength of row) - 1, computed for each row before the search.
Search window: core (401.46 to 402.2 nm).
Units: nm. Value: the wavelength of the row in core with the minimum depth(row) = 402.151 nm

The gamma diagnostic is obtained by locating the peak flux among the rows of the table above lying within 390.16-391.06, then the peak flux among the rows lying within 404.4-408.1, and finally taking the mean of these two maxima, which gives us 34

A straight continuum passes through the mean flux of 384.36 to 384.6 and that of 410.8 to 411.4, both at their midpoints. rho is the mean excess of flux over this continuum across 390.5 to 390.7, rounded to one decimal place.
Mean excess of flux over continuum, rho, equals -0.9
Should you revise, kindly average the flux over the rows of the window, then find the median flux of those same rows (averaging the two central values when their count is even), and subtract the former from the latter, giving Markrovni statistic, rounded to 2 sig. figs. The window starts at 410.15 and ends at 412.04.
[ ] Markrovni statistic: 0.14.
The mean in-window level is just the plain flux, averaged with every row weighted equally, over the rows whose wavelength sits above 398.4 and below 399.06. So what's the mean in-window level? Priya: 30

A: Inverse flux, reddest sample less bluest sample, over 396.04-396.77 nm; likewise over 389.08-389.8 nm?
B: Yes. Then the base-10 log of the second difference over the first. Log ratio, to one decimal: -2.3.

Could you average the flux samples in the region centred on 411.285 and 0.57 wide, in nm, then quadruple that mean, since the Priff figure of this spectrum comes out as 125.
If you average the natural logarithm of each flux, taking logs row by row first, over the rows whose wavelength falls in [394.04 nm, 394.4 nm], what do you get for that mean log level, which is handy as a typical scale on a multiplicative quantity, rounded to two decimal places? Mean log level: 3.40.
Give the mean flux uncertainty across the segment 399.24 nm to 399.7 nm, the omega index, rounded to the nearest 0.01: 2.06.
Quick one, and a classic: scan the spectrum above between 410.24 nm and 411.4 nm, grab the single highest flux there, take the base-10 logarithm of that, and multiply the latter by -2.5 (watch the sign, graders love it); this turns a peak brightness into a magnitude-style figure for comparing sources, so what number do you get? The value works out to -3.84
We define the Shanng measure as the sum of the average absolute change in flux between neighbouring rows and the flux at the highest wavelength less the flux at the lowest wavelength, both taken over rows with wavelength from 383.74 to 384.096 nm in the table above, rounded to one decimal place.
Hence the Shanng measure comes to -5.5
